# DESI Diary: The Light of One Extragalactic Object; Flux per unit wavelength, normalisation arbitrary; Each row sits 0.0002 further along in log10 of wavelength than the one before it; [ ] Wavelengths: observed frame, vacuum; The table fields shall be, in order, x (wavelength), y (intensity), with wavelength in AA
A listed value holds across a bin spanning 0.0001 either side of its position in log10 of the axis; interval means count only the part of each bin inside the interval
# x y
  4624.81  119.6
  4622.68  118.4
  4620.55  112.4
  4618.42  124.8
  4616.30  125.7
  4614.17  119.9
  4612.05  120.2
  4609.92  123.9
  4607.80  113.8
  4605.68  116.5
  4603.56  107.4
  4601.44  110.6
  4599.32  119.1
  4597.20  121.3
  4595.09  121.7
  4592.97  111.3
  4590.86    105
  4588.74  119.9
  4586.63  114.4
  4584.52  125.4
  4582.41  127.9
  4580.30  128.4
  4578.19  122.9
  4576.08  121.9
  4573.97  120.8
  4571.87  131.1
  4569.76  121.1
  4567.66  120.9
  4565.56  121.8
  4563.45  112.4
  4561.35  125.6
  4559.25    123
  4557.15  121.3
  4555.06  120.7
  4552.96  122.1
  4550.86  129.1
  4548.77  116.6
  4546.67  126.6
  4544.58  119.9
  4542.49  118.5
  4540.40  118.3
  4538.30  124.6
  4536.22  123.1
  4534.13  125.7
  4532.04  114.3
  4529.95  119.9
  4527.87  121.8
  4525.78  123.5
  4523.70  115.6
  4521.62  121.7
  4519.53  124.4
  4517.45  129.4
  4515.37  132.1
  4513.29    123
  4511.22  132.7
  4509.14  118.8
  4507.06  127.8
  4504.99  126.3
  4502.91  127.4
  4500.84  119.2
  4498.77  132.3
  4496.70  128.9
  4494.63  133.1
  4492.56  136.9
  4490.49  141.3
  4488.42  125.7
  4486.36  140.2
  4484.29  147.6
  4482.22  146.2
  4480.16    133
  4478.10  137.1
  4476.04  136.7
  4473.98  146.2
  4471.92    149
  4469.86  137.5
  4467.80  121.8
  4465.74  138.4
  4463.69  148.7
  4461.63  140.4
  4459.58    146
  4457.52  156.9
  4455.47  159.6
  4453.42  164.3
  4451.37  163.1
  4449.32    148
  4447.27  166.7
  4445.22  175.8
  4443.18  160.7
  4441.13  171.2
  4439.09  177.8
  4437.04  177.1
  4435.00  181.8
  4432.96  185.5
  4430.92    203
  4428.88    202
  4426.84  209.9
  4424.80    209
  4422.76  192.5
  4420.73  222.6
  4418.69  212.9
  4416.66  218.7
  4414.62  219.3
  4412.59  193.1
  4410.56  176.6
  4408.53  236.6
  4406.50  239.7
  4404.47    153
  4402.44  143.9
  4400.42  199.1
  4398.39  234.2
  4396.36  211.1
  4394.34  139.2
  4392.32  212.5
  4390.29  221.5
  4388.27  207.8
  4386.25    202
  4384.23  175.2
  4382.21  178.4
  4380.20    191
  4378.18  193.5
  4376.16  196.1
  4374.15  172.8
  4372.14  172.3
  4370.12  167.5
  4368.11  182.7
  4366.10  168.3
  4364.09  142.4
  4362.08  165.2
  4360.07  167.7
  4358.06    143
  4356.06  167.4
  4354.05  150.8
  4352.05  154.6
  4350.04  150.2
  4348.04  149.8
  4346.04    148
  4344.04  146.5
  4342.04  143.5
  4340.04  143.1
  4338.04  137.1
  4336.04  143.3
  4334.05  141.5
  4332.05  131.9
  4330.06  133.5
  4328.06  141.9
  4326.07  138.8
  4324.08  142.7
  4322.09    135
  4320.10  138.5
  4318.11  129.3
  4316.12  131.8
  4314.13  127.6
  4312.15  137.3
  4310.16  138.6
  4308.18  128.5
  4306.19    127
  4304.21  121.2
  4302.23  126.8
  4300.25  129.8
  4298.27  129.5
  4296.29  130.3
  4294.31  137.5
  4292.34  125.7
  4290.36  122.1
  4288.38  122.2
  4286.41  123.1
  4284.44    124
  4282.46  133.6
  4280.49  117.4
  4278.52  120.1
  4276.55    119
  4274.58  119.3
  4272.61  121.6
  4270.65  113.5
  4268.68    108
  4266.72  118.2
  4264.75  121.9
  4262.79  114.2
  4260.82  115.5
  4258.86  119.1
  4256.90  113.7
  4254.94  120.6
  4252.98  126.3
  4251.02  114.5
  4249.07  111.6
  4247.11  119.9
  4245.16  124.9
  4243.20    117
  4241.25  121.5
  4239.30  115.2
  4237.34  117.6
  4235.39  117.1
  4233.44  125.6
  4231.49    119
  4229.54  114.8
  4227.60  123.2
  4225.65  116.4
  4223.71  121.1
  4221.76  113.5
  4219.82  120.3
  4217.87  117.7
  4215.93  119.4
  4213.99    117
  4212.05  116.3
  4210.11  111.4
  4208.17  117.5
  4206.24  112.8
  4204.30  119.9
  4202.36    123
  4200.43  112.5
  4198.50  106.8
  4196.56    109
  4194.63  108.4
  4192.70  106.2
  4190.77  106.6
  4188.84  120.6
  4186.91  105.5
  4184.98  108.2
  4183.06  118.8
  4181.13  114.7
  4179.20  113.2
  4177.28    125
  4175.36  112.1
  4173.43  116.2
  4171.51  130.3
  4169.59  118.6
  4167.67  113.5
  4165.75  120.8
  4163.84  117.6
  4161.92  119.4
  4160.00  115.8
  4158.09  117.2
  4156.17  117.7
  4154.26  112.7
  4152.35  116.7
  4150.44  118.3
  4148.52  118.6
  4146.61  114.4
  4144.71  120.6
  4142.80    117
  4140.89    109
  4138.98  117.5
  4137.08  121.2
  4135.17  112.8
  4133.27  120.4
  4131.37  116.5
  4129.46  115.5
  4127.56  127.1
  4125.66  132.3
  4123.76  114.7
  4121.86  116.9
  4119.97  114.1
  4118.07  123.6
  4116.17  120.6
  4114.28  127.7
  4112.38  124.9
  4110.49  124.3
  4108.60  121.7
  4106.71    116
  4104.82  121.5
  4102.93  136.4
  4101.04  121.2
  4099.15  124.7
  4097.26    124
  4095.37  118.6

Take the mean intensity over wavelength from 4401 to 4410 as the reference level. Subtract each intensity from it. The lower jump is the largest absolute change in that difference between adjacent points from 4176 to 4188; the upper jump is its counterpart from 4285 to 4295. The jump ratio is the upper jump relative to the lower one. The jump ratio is 1.00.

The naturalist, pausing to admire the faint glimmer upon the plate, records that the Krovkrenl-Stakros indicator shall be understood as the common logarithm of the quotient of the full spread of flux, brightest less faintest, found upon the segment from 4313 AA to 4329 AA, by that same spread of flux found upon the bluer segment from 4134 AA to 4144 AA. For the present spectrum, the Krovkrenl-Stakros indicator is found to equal 0.09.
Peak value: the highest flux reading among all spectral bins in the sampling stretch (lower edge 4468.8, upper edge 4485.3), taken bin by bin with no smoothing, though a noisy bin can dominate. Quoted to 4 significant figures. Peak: 149.0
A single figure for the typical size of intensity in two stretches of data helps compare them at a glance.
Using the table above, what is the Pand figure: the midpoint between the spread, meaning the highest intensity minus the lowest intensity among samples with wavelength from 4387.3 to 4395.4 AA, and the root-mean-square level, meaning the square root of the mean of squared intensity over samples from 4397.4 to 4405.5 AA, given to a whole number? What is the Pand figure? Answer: 134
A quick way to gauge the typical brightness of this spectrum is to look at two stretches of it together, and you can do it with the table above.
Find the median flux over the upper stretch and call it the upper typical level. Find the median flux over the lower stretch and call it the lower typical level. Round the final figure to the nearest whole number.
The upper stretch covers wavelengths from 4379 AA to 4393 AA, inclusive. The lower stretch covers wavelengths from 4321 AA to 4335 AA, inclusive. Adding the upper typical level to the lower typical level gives 341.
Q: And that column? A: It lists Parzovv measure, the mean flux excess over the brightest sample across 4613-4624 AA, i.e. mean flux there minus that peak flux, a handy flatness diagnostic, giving -5.5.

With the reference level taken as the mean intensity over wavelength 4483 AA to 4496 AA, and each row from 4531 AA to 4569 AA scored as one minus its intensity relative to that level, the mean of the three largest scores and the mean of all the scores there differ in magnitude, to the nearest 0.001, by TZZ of 0.050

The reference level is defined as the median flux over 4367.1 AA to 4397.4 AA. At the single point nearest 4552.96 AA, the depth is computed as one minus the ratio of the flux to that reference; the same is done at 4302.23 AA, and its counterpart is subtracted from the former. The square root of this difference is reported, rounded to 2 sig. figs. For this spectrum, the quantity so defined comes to 0.16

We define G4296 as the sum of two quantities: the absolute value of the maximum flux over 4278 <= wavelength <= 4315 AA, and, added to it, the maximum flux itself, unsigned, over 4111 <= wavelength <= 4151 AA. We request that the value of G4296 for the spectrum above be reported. 271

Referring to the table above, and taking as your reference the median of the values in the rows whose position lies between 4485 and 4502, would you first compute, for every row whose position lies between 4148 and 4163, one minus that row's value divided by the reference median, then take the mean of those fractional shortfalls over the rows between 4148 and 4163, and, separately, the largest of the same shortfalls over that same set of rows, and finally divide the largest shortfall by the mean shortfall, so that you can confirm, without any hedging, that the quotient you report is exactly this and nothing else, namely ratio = 1.3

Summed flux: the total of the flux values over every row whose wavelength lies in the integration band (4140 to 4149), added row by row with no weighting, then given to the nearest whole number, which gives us 580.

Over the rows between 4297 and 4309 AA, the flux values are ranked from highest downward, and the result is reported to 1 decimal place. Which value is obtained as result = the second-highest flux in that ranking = 129.5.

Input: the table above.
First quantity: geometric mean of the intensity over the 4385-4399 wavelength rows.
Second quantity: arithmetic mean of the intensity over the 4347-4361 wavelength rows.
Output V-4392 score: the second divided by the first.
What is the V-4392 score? 0.77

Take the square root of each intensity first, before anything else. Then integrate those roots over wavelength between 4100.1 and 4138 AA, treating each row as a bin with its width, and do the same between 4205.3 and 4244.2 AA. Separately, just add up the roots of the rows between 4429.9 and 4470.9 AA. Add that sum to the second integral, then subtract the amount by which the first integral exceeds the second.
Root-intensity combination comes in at 680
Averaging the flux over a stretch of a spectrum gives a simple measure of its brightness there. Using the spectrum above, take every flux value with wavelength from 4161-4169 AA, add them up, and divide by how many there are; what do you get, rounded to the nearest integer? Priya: 118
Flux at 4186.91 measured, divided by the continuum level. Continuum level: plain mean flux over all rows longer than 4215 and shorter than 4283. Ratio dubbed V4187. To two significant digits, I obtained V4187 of 0.89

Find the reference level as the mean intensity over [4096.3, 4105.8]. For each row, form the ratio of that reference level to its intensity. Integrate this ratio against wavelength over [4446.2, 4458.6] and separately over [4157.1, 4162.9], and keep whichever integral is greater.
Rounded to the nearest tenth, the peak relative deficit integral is 9.7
